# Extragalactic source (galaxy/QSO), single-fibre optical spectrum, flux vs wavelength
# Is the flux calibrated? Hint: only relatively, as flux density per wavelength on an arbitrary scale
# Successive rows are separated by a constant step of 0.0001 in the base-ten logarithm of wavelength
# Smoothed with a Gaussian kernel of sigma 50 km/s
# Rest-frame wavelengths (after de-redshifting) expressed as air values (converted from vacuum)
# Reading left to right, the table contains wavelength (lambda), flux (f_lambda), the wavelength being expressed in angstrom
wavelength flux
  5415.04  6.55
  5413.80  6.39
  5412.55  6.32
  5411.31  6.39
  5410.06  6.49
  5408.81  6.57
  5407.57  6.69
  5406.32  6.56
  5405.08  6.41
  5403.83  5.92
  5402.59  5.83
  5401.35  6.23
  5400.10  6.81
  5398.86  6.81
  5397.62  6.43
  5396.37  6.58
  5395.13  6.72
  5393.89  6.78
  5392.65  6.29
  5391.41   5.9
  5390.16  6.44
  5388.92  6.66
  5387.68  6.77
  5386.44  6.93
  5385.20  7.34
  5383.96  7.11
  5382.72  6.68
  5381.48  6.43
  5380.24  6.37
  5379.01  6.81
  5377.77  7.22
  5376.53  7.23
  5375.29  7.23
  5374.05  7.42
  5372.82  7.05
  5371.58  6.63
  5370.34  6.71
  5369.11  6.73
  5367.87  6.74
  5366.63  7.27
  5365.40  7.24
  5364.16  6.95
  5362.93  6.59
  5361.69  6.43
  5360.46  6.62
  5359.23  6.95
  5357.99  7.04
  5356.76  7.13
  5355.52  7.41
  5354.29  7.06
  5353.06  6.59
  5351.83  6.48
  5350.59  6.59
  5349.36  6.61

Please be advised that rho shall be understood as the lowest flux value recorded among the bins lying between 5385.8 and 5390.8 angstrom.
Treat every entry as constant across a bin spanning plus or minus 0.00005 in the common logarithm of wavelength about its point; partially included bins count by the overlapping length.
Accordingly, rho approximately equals 6.44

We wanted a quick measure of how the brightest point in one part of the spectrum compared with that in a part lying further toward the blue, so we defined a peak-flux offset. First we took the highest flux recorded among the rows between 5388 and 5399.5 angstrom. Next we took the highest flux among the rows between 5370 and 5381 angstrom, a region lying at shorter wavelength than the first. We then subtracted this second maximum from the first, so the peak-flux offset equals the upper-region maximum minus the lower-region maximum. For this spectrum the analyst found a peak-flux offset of -0.61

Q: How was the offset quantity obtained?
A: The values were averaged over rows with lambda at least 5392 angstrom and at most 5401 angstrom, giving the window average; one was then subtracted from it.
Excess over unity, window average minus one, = 5.6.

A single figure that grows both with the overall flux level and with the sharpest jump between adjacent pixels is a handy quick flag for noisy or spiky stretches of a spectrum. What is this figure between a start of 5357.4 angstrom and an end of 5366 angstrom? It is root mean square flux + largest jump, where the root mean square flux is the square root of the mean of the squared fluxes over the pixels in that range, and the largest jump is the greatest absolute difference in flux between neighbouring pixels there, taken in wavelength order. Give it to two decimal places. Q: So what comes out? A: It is 7.20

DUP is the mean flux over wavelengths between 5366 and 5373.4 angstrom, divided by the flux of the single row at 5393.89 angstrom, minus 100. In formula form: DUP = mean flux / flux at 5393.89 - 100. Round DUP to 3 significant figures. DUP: -99.0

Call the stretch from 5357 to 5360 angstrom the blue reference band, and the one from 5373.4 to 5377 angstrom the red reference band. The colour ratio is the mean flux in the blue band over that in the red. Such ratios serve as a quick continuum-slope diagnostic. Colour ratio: 0.96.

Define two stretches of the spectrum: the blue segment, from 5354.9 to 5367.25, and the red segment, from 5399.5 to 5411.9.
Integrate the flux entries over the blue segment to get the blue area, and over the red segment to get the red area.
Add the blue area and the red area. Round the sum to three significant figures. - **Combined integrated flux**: 165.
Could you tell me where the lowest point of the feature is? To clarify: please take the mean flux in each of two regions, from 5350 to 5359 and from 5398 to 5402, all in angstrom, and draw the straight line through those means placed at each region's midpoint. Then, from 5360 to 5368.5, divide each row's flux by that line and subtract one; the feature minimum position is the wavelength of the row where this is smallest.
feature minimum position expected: 5361.69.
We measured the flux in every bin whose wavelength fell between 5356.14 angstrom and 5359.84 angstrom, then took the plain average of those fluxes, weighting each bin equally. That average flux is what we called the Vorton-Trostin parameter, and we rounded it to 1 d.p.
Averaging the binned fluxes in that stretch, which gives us 7.0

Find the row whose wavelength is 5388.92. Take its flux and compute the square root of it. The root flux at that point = 2.58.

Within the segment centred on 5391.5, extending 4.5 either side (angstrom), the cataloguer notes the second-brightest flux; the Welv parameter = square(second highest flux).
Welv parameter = 45.8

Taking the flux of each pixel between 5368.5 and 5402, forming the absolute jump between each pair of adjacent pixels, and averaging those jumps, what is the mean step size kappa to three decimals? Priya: 0.252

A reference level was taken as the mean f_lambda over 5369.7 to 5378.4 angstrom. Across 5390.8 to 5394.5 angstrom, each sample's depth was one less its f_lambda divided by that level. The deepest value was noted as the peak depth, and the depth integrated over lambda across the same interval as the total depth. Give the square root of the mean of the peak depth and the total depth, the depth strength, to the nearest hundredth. 0.53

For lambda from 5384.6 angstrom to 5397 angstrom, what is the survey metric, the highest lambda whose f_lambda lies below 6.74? 5396.37 angstrom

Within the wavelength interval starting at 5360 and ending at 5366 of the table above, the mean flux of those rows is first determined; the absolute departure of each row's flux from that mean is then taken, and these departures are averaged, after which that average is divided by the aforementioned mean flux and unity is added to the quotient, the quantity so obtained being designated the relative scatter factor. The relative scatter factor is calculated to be 1.04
